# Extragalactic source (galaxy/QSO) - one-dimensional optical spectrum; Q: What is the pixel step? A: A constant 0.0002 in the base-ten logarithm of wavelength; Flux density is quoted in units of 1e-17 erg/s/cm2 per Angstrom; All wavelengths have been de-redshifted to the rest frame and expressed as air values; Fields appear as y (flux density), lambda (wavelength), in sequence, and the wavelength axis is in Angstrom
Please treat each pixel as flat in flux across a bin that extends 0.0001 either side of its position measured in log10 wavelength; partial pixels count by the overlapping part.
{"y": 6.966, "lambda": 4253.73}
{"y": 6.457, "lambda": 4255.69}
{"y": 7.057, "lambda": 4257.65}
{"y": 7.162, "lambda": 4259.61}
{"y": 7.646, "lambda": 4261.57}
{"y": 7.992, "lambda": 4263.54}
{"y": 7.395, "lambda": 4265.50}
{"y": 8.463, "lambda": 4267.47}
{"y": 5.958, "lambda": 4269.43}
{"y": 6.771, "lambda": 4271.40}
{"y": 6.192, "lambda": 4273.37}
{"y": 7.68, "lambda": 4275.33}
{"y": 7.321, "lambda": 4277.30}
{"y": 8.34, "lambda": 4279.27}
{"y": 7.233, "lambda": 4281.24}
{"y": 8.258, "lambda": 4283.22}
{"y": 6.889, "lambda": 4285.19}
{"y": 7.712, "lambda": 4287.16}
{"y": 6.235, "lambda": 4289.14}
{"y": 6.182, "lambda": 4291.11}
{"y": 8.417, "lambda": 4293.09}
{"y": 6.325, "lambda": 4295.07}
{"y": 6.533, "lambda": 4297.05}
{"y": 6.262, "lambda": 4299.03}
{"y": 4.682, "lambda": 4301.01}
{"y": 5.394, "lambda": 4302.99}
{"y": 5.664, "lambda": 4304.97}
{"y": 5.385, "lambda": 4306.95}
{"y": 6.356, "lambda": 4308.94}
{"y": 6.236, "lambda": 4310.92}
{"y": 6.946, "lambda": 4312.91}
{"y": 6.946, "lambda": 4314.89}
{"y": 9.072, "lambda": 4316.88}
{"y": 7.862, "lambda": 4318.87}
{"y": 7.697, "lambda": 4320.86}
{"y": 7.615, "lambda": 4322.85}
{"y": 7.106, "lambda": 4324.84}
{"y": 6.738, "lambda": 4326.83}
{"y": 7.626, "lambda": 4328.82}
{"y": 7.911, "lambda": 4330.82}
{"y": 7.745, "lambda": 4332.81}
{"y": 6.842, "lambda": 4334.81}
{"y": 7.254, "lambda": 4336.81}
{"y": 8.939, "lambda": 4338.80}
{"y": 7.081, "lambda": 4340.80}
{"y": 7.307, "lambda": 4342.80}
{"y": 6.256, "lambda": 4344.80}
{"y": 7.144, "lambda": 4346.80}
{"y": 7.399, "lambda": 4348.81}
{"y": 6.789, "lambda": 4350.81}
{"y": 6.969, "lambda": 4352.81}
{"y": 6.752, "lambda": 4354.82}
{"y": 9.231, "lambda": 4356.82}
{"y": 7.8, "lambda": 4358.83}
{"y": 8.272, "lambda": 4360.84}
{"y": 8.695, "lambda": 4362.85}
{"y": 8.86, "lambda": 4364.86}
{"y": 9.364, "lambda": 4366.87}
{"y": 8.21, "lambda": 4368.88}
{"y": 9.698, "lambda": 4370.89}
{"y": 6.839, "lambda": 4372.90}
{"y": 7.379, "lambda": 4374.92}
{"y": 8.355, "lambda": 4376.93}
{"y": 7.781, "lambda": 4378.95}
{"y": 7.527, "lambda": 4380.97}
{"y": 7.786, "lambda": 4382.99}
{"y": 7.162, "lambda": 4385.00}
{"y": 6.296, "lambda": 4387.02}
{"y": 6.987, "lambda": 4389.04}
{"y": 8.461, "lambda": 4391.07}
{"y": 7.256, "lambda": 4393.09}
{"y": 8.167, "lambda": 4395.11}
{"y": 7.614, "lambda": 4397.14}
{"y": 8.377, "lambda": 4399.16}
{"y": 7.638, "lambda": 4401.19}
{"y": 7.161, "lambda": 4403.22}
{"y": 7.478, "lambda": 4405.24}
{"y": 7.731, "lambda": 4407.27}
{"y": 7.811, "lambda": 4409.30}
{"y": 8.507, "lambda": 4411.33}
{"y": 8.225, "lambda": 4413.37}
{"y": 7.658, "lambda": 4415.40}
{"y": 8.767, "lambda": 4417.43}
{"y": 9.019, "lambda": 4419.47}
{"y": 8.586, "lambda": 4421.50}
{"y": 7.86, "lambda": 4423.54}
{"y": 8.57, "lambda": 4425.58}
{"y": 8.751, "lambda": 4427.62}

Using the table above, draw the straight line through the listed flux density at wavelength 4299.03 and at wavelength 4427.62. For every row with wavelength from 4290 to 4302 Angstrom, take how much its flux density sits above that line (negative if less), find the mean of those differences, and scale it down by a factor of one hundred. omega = 0.002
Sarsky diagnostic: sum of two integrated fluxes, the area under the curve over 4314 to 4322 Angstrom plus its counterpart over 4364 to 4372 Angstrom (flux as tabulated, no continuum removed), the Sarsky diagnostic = 135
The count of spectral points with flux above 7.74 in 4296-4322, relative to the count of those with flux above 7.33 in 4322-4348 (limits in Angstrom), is 0.40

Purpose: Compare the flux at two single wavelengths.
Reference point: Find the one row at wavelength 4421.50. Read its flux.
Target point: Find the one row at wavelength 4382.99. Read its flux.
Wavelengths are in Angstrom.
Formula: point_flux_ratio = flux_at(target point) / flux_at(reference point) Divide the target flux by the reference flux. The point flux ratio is 0.91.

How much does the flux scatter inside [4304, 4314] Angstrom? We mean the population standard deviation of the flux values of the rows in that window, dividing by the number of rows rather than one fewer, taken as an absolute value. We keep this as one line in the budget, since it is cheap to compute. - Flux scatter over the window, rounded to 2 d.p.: 0.55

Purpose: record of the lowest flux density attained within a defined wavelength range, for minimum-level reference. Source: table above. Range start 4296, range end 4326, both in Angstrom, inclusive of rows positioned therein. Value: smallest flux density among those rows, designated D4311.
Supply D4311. 4.682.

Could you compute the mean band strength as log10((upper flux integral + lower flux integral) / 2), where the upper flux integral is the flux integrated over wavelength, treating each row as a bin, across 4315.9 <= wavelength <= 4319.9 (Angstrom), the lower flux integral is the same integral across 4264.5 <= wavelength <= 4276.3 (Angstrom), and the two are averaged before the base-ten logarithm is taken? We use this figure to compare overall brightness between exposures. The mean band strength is 1.77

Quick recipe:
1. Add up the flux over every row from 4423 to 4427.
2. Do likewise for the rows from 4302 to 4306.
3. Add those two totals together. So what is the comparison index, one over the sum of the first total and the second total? 0.036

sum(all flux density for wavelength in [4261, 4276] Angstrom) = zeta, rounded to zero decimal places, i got 58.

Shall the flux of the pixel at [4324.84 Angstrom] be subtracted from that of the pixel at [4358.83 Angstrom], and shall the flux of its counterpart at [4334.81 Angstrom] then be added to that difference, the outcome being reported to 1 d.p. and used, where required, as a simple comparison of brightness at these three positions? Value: 7.5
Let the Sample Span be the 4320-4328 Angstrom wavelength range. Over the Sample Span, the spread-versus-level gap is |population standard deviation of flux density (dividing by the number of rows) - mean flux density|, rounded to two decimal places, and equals 6.90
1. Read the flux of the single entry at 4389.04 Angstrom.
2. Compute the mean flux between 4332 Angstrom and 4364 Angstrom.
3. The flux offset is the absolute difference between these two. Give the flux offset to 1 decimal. 0.5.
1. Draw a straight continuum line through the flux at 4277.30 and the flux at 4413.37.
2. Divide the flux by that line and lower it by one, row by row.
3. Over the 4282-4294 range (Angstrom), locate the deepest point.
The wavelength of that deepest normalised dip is 4291.11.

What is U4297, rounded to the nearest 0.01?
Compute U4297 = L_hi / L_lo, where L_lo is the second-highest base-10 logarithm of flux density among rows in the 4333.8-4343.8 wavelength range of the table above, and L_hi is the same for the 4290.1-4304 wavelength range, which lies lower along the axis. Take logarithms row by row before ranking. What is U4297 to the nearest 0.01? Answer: 0.94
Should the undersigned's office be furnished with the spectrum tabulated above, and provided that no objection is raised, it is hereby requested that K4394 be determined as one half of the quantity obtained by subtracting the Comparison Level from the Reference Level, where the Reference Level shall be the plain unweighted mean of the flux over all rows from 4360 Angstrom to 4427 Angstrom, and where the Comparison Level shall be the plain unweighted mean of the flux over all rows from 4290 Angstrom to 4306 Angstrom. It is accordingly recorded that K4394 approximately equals 0.91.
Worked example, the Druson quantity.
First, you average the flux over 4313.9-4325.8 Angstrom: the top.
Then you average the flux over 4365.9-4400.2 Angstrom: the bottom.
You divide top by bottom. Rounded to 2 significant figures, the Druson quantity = 0.98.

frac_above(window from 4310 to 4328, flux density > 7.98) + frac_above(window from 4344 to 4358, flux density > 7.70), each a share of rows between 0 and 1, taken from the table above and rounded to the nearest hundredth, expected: 0.25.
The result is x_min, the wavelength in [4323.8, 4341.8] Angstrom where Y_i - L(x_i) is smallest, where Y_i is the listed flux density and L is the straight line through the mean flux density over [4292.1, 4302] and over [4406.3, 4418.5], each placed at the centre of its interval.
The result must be 4334.81 Angstrom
